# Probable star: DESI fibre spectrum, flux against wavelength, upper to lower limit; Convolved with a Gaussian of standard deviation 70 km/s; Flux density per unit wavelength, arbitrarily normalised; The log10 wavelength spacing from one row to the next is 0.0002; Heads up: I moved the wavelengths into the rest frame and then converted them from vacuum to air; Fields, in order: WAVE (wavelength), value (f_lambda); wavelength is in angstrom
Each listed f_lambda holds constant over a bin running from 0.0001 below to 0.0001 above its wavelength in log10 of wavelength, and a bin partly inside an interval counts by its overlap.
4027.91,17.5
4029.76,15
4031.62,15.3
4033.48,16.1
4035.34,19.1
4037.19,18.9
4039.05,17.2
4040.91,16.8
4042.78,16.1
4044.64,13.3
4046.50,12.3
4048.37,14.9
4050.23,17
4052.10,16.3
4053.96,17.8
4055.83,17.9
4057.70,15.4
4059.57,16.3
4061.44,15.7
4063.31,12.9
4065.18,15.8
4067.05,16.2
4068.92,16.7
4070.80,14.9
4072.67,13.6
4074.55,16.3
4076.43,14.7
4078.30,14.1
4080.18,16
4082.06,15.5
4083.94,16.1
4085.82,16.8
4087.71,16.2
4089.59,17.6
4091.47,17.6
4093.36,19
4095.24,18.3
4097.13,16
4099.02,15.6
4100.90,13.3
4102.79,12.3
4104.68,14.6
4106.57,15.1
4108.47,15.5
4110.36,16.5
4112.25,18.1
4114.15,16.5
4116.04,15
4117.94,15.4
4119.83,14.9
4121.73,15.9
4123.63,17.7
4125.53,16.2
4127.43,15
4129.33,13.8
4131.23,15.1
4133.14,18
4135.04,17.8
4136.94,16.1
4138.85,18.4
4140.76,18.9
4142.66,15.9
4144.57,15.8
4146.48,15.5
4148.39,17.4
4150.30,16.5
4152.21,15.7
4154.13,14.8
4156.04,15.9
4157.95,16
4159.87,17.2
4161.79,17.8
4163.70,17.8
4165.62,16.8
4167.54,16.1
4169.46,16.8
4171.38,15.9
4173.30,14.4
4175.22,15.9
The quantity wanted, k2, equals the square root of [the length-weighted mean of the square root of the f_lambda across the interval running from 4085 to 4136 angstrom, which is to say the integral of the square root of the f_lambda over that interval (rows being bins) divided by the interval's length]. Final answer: 2.00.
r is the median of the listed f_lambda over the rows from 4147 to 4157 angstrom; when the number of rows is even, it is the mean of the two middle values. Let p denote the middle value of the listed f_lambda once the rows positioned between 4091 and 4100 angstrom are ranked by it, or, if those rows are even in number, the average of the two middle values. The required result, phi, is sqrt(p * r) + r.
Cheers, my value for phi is 32.6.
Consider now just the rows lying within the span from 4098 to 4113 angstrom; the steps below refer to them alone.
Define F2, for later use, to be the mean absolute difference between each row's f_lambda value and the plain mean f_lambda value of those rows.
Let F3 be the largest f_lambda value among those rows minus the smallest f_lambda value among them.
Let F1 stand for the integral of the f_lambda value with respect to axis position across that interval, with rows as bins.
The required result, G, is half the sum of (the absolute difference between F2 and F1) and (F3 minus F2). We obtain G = 115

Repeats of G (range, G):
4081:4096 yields 129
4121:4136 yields 122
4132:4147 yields 128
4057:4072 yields 117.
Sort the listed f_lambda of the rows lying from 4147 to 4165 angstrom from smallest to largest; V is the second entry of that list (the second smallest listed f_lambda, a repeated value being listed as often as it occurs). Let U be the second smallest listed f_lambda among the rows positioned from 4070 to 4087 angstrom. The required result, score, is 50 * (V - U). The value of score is 80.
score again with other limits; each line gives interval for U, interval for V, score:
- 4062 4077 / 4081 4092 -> 125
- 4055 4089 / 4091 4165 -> -15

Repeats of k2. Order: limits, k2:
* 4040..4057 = 1.99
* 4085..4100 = 2.03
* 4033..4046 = 2.02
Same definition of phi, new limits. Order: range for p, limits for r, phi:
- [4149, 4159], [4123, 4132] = 30.6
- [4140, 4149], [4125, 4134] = 30.6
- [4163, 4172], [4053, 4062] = 32.8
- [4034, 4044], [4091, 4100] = 35.0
